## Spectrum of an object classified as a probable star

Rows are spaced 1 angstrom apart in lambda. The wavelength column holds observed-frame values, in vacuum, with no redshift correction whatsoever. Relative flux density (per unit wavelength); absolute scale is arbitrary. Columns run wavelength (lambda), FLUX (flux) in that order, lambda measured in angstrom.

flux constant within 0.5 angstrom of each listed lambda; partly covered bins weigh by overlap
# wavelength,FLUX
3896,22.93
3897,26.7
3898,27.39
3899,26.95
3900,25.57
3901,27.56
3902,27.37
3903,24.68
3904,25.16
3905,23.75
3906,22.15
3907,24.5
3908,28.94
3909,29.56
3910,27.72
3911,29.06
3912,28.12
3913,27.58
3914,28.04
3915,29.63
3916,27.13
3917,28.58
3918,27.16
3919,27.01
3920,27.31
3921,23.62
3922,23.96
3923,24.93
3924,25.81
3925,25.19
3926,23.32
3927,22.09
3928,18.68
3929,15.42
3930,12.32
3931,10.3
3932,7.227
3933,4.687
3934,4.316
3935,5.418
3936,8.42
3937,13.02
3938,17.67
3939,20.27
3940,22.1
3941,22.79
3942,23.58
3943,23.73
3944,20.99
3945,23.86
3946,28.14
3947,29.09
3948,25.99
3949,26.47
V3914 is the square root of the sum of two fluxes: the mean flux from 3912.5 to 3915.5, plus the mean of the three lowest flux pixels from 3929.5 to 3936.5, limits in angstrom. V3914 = 5.8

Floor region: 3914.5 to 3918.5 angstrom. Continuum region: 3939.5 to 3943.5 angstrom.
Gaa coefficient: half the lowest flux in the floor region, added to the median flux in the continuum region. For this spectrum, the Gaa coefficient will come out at 37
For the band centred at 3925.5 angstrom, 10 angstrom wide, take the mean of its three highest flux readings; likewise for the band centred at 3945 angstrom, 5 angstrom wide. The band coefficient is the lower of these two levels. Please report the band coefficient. 25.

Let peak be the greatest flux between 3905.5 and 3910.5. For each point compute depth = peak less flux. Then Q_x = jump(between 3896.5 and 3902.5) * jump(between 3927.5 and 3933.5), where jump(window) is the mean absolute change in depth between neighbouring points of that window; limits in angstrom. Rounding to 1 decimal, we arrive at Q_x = 2.6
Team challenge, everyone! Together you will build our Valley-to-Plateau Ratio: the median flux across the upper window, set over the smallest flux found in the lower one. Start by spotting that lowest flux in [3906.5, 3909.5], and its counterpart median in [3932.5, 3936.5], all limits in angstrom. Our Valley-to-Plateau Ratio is 0.21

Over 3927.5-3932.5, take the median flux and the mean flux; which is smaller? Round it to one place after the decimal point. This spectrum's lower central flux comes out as 12.3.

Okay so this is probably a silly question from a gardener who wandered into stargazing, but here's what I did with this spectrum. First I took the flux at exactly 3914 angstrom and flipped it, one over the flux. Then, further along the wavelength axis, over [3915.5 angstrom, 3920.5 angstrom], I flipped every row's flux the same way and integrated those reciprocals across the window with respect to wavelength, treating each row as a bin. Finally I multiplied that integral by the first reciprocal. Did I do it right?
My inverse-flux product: 0.0065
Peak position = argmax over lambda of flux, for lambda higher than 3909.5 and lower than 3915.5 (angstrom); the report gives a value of 3915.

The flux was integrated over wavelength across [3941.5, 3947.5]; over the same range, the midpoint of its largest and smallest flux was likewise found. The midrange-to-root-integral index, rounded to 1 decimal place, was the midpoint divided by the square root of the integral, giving 2.0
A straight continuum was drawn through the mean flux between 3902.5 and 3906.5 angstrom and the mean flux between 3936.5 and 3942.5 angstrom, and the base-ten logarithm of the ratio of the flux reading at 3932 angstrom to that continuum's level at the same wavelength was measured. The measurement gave -0.5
